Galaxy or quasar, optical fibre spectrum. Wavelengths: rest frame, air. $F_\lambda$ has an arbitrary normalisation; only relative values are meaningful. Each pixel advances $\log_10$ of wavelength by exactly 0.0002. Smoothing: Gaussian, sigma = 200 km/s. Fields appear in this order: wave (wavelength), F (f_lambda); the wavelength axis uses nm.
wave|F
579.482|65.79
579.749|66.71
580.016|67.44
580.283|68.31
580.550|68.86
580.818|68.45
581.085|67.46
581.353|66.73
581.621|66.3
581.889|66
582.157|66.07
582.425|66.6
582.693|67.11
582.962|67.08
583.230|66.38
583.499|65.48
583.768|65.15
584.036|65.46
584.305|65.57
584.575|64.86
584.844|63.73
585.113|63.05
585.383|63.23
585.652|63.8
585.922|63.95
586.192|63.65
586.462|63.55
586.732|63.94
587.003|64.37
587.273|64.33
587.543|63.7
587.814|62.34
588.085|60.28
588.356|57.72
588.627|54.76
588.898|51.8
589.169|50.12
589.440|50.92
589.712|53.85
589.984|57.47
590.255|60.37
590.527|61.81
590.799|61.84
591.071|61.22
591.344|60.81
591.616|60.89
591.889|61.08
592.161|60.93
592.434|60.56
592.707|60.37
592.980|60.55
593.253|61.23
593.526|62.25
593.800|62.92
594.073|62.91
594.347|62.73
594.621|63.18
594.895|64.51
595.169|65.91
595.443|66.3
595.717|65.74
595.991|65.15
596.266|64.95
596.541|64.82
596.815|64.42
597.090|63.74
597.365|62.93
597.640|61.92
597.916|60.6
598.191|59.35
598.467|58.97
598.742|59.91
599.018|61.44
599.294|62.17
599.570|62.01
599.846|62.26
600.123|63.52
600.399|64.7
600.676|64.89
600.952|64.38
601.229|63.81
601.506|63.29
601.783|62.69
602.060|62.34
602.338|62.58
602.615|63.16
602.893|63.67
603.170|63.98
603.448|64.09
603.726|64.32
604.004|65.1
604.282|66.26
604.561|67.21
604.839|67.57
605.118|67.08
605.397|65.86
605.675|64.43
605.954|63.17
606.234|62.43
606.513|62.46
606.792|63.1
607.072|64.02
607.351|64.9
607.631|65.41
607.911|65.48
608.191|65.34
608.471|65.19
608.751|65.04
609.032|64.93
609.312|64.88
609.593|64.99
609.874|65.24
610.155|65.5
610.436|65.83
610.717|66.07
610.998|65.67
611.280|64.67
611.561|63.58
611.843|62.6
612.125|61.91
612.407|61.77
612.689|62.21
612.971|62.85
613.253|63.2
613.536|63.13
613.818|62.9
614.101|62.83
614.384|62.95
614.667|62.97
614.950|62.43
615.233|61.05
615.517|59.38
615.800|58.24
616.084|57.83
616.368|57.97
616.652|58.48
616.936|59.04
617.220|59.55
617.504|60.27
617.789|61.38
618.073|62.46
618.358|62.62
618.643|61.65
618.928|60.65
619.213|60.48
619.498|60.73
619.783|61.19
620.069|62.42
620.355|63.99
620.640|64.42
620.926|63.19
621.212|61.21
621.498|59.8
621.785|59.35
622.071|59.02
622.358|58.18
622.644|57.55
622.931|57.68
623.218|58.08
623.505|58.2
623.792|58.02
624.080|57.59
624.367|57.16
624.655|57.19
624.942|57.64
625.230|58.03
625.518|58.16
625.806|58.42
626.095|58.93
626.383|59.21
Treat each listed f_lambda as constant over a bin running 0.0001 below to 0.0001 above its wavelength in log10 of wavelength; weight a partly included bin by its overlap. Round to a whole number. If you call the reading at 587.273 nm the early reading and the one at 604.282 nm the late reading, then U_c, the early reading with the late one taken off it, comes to -2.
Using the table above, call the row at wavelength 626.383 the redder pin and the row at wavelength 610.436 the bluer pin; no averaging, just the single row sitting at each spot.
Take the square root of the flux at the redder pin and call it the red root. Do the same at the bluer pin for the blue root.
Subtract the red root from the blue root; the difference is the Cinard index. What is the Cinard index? 0.42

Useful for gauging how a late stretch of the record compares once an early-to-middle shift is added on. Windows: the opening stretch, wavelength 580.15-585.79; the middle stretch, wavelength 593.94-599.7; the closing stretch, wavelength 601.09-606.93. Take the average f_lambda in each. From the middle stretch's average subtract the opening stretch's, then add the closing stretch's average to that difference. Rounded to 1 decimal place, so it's 61.3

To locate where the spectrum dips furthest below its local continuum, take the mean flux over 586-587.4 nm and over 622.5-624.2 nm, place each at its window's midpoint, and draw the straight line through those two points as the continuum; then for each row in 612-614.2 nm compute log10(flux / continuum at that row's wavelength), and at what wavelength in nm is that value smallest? 612.407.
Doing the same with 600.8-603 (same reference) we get 602.060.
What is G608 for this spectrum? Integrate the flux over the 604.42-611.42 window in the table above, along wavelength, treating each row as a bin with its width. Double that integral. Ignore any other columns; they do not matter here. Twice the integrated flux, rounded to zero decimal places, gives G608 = 911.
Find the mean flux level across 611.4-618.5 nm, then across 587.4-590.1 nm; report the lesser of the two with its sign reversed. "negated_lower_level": -56.3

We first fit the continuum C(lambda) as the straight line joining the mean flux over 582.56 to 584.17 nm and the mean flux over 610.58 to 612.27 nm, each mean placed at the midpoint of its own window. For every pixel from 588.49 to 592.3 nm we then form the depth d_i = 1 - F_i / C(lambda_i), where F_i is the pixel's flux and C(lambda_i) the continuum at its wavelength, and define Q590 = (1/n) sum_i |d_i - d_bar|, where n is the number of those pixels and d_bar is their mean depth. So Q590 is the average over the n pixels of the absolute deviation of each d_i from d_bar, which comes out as 0.060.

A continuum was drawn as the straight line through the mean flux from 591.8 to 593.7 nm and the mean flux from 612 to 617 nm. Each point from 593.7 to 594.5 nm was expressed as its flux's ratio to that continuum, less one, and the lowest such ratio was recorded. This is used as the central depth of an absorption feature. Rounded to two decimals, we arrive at 0.03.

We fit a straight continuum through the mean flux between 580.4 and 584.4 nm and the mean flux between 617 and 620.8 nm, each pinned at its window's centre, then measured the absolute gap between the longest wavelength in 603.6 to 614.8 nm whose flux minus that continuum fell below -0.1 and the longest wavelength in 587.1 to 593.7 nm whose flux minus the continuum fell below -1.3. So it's 19.16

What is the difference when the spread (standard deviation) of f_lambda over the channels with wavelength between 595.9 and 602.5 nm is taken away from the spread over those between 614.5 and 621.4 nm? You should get 0.09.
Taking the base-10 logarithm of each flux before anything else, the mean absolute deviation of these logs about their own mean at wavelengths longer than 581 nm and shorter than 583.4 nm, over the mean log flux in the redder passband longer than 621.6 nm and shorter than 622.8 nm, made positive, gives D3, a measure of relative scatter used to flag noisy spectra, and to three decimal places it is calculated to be 0.002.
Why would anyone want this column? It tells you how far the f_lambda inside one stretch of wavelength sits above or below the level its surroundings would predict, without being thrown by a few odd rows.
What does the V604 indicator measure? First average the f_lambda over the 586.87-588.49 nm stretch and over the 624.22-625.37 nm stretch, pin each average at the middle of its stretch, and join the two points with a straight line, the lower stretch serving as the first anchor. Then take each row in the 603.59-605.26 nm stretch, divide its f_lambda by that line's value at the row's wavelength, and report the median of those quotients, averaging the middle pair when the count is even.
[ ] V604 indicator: 1.11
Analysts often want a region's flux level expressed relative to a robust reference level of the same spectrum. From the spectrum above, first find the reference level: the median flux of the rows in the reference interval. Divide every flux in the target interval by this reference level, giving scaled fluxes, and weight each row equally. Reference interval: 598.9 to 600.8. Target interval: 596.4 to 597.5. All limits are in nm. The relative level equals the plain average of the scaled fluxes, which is 1.03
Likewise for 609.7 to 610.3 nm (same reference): 1.05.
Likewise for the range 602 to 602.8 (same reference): 1.01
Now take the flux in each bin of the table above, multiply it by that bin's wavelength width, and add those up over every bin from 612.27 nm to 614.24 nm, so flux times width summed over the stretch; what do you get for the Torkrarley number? 124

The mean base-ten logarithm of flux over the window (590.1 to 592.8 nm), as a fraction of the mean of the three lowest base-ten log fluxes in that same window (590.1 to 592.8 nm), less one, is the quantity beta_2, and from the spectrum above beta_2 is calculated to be 0.0022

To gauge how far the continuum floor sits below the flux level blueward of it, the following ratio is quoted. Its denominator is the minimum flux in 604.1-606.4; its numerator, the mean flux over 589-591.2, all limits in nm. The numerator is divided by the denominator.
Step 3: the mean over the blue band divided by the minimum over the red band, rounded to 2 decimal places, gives 0.92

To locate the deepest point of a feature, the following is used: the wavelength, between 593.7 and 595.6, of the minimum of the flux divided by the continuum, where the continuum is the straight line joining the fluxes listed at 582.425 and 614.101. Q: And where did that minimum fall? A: 594.347 nm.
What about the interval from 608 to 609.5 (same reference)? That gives 609.312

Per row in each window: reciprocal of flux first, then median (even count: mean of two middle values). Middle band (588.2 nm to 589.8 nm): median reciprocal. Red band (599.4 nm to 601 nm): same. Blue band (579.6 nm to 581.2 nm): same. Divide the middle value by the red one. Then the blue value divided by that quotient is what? 0.0122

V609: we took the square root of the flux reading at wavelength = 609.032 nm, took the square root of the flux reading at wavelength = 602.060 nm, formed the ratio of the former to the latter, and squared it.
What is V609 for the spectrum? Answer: 1.04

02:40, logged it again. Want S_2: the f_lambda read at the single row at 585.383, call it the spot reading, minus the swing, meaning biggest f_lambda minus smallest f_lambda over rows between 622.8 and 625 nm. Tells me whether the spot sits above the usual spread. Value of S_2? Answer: 62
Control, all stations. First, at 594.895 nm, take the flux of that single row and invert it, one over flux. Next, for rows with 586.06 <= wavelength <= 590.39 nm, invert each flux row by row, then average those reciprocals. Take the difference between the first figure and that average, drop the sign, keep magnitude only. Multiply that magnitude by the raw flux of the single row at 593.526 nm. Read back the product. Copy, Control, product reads 0.099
